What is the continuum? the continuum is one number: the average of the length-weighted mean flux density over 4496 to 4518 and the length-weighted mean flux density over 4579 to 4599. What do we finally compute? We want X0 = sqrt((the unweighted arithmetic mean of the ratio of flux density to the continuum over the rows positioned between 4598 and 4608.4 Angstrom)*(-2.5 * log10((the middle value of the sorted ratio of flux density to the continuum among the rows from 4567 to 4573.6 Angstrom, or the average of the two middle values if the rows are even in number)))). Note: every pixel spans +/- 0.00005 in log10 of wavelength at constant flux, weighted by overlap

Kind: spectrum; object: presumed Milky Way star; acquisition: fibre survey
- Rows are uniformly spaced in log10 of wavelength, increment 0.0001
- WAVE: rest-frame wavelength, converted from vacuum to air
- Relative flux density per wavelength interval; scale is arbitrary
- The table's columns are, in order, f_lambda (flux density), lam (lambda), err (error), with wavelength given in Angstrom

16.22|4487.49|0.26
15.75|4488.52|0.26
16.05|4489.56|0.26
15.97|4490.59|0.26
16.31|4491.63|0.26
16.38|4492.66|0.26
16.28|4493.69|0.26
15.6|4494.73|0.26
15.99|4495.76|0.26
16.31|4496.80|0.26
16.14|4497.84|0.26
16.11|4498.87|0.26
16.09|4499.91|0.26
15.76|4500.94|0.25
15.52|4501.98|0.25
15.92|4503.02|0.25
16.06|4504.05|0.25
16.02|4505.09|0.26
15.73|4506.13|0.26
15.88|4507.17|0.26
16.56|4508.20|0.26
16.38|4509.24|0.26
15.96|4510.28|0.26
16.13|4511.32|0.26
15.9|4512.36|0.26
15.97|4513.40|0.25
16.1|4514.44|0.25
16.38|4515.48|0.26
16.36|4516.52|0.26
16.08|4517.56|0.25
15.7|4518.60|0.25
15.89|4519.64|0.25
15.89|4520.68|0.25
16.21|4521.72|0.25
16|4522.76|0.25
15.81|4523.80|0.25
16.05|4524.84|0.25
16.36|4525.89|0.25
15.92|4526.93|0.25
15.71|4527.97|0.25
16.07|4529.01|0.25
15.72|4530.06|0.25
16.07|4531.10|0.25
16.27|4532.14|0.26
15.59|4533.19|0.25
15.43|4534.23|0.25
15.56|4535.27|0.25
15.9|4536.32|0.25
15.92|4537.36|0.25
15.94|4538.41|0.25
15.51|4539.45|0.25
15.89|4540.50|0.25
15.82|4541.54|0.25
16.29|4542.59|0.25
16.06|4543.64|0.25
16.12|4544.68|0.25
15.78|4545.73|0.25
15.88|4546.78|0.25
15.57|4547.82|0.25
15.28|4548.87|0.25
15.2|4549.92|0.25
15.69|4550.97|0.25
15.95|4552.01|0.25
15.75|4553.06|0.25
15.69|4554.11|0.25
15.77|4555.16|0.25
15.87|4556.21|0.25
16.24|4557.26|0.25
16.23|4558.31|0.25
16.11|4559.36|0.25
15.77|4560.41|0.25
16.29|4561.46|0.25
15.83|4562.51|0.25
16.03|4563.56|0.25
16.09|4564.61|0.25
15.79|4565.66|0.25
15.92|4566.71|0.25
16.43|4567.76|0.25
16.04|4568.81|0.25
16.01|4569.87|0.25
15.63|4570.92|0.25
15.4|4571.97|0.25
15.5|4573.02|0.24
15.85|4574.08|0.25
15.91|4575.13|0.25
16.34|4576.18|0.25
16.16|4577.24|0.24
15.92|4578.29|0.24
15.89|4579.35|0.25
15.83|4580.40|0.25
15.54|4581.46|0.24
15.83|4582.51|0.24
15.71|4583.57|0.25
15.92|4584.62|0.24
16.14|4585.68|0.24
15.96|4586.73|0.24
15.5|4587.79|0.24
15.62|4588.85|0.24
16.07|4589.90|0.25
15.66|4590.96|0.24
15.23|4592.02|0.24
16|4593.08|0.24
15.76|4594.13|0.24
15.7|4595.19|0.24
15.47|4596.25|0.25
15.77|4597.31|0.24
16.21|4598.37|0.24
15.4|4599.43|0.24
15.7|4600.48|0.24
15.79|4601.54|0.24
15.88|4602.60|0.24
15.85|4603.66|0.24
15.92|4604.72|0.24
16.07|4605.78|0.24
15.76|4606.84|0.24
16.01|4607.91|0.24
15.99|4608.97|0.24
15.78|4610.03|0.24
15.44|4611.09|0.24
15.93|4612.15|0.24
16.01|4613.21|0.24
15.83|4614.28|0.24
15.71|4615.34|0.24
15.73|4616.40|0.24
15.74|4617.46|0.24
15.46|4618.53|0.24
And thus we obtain 0.081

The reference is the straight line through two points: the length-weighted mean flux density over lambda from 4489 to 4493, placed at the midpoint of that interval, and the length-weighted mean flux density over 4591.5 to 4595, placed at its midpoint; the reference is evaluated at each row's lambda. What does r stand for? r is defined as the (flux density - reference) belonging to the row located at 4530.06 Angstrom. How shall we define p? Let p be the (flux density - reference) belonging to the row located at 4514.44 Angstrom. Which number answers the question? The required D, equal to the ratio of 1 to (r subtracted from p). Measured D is 3.2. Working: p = 0.1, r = -0.25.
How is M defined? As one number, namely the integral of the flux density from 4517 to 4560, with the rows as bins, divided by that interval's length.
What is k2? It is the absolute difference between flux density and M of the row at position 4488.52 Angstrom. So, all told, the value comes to 0.12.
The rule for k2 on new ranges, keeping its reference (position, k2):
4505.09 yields 0.15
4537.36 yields 0.05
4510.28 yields 0.09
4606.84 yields 0.11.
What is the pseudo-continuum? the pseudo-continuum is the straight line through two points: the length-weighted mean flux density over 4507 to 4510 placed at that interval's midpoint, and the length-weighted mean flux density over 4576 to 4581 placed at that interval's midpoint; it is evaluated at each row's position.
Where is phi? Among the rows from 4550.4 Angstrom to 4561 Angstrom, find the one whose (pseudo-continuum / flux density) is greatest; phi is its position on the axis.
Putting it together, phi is 4550.97 Angstrom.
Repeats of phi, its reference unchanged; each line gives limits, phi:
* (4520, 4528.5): 4527.97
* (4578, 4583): 4581.46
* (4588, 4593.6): 4592.02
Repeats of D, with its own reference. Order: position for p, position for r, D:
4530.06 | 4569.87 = -2.1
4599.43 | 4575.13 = -2.5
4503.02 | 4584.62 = -2.7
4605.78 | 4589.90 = 13.8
